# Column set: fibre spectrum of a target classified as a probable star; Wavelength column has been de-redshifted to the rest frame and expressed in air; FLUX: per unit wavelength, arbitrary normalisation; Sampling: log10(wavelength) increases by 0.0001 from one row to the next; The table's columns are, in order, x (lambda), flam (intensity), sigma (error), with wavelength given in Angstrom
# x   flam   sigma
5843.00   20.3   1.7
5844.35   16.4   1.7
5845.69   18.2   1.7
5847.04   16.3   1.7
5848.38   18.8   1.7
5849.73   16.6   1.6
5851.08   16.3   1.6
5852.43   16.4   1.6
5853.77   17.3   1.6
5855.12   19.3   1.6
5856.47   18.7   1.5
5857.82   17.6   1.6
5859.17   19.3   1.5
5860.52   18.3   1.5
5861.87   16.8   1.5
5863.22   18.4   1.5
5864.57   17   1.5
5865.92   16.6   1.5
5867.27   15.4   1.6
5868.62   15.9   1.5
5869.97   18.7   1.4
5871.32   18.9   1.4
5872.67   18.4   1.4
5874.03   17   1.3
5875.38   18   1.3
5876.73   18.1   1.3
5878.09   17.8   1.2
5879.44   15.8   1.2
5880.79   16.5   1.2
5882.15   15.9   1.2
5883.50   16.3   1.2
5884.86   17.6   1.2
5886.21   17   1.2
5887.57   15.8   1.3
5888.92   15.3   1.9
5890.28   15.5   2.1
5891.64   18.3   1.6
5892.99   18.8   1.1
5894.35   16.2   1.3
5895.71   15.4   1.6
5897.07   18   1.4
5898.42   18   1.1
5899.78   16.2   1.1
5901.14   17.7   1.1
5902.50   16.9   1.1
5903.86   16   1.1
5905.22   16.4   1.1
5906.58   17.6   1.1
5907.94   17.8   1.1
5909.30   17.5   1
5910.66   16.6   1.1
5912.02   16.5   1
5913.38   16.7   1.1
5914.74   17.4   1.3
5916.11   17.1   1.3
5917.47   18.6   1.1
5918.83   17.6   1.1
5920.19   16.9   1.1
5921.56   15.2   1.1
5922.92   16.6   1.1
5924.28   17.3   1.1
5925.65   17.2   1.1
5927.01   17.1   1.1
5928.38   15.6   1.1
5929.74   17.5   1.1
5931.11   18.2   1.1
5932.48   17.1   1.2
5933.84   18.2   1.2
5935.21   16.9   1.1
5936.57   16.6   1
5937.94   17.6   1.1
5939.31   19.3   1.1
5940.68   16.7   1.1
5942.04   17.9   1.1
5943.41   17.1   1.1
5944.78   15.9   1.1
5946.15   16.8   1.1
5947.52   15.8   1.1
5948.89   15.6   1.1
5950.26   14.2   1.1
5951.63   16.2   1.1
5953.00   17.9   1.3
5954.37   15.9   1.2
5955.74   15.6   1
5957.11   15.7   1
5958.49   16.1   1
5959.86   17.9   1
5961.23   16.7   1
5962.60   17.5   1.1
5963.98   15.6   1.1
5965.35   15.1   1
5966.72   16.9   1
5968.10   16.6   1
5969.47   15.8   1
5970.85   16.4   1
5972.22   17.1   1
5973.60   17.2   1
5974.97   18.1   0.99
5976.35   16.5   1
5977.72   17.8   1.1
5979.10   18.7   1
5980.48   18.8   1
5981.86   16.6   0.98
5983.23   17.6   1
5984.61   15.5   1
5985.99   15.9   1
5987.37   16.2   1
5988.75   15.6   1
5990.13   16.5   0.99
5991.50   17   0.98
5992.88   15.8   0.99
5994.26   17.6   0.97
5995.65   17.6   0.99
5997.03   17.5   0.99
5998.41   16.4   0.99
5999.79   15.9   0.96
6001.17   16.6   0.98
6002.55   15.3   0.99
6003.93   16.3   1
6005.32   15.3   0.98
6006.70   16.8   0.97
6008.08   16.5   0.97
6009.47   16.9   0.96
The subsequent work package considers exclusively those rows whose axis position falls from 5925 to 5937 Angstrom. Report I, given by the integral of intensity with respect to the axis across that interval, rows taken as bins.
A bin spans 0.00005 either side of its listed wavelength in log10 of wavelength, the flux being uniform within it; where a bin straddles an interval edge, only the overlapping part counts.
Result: 206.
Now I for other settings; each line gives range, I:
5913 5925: 205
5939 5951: 198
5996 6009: 212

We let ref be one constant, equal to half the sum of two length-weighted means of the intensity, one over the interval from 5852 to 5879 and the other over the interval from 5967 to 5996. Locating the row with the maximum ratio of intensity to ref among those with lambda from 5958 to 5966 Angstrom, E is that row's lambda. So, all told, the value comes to 5959.86 Angstrom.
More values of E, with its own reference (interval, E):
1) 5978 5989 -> 5980.48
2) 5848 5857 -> 5855.12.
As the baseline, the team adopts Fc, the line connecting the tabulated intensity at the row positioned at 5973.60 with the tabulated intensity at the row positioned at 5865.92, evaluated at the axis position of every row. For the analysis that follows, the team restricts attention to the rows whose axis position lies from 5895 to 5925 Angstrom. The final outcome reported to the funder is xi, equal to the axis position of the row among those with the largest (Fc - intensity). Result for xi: 5921.56 Angstrom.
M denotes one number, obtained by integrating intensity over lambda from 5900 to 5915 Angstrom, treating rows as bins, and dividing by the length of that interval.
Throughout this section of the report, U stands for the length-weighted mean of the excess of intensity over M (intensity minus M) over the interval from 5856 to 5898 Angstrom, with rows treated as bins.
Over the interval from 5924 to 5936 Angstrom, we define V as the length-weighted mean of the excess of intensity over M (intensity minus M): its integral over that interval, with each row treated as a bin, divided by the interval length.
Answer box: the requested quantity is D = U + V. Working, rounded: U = 0.2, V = 0.25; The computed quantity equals 0.5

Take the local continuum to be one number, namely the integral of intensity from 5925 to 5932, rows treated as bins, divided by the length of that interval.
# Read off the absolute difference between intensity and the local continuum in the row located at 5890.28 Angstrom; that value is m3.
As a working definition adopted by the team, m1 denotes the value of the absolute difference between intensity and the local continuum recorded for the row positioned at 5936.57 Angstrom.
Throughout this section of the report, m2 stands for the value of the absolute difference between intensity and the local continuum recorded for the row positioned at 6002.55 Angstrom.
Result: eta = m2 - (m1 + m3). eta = -0.31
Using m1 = 0.5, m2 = 1.81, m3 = 1.6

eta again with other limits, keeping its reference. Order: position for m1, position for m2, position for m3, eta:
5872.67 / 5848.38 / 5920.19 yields 0.19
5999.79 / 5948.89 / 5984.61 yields -1.31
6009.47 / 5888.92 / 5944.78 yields 0.39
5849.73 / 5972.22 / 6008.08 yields -1.11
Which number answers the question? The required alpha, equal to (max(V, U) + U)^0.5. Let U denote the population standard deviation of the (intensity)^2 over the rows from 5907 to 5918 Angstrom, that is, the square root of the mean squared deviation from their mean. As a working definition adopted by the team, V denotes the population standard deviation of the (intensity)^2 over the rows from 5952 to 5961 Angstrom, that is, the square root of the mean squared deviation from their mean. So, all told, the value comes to 7.5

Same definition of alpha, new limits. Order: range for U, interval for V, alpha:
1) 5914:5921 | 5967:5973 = 6.5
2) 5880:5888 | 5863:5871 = 7.9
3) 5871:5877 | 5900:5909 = 6.8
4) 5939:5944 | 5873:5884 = 8.5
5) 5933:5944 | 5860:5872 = 8.5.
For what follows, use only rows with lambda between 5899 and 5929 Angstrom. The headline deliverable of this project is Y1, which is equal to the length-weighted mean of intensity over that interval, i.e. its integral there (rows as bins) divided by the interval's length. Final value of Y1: 16.9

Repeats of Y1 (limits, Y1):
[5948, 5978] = 16.5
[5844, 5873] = 17.5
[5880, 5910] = 16.8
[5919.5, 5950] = 16.9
